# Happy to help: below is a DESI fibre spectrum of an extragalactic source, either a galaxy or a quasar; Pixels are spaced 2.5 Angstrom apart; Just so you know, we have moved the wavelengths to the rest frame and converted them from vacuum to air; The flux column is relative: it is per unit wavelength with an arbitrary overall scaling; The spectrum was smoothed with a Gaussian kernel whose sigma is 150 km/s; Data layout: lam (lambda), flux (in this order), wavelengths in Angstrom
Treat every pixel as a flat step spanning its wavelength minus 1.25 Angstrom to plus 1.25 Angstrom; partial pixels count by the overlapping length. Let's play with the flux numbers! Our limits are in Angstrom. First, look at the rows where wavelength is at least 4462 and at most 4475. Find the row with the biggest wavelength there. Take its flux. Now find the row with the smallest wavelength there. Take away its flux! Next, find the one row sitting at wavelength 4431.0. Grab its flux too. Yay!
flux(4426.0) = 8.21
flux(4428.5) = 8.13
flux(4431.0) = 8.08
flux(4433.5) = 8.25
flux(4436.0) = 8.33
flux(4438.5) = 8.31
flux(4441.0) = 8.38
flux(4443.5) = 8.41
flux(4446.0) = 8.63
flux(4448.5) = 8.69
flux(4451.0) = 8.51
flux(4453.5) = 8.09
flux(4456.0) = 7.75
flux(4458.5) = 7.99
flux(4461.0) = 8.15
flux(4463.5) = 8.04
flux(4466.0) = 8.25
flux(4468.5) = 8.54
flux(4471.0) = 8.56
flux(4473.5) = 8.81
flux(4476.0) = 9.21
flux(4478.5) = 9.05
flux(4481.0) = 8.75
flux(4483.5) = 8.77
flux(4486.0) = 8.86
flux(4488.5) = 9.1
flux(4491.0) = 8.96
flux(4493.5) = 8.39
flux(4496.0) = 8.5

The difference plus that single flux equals 8.85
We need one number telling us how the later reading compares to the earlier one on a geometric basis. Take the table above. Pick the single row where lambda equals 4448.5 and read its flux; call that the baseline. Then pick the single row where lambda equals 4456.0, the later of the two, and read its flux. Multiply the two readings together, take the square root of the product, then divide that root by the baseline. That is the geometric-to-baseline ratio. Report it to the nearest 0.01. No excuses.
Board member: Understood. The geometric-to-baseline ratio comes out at 0.94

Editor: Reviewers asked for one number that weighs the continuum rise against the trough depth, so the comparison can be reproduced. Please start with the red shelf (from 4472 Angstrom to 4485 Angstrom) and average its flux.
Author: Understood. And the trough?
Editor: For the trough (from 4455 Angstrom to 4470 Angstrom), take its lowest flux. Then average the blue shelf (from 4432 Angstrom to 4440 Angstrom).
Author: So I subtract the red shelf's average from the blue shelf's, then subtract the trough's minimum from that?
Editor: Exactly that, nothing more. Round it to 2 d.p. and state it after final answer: -8.37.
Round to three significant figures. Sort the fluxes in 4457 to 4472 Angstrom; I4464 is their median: 8.20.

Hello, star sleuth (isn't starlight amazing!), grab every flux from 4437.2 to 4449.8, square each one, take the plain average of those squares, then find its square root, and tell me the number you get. 8.5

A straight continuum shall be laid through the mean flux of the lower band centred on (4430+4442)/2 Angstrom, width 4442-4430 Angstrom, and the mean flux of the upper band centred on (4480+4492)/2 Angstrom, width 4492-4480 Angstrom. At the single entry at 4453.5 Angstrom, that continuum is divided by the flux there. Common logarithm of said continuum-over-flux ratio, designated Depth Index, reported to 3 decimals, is 0.021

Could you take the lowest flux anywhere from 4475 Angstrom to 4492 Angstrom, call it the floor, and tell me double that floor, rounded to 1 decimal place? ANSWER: 17.5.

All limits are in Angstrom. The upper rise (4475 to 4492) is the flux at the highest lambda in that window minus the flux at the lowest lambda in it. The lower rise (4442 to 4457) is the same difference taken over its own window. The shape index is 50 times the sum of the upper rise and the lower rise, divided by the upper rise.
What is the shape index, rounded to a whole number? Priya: 182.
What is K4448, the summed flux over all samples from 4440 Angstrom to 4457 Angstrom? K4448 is 58.5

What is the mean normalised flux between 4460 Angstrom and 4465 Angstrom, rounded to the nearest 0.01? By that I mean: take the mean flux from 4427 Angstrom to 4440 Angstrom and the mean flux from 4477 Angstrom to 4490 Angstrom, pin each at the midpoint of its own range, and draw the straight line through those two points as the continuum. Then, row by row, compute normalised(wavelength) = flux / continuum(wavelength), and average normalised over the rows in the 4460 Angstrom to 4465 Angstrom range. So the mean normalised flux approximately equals 0.94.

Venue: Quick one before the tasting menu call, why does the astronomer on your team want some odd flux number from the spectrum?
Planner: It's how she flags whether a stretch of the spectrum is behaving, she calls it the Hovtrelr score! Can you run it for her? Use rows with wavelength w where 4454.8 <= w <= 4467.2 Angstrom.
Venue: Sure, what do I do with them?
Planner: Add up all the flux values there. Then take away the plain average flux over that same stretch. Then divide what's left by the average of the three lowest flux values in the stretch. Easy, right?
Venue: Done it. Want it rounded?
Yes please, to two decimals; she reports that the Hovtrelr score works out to 4.06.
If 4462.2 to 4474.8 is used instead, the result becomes 4.08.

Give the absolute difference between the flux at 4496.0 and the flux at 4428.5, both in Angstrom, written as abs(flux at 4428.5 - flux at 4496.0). 0.37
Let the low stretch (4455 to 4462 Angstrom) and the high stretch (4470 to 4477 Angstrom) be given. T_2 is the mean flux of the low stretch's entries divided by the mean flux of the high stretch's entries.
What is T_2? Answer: 0.90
